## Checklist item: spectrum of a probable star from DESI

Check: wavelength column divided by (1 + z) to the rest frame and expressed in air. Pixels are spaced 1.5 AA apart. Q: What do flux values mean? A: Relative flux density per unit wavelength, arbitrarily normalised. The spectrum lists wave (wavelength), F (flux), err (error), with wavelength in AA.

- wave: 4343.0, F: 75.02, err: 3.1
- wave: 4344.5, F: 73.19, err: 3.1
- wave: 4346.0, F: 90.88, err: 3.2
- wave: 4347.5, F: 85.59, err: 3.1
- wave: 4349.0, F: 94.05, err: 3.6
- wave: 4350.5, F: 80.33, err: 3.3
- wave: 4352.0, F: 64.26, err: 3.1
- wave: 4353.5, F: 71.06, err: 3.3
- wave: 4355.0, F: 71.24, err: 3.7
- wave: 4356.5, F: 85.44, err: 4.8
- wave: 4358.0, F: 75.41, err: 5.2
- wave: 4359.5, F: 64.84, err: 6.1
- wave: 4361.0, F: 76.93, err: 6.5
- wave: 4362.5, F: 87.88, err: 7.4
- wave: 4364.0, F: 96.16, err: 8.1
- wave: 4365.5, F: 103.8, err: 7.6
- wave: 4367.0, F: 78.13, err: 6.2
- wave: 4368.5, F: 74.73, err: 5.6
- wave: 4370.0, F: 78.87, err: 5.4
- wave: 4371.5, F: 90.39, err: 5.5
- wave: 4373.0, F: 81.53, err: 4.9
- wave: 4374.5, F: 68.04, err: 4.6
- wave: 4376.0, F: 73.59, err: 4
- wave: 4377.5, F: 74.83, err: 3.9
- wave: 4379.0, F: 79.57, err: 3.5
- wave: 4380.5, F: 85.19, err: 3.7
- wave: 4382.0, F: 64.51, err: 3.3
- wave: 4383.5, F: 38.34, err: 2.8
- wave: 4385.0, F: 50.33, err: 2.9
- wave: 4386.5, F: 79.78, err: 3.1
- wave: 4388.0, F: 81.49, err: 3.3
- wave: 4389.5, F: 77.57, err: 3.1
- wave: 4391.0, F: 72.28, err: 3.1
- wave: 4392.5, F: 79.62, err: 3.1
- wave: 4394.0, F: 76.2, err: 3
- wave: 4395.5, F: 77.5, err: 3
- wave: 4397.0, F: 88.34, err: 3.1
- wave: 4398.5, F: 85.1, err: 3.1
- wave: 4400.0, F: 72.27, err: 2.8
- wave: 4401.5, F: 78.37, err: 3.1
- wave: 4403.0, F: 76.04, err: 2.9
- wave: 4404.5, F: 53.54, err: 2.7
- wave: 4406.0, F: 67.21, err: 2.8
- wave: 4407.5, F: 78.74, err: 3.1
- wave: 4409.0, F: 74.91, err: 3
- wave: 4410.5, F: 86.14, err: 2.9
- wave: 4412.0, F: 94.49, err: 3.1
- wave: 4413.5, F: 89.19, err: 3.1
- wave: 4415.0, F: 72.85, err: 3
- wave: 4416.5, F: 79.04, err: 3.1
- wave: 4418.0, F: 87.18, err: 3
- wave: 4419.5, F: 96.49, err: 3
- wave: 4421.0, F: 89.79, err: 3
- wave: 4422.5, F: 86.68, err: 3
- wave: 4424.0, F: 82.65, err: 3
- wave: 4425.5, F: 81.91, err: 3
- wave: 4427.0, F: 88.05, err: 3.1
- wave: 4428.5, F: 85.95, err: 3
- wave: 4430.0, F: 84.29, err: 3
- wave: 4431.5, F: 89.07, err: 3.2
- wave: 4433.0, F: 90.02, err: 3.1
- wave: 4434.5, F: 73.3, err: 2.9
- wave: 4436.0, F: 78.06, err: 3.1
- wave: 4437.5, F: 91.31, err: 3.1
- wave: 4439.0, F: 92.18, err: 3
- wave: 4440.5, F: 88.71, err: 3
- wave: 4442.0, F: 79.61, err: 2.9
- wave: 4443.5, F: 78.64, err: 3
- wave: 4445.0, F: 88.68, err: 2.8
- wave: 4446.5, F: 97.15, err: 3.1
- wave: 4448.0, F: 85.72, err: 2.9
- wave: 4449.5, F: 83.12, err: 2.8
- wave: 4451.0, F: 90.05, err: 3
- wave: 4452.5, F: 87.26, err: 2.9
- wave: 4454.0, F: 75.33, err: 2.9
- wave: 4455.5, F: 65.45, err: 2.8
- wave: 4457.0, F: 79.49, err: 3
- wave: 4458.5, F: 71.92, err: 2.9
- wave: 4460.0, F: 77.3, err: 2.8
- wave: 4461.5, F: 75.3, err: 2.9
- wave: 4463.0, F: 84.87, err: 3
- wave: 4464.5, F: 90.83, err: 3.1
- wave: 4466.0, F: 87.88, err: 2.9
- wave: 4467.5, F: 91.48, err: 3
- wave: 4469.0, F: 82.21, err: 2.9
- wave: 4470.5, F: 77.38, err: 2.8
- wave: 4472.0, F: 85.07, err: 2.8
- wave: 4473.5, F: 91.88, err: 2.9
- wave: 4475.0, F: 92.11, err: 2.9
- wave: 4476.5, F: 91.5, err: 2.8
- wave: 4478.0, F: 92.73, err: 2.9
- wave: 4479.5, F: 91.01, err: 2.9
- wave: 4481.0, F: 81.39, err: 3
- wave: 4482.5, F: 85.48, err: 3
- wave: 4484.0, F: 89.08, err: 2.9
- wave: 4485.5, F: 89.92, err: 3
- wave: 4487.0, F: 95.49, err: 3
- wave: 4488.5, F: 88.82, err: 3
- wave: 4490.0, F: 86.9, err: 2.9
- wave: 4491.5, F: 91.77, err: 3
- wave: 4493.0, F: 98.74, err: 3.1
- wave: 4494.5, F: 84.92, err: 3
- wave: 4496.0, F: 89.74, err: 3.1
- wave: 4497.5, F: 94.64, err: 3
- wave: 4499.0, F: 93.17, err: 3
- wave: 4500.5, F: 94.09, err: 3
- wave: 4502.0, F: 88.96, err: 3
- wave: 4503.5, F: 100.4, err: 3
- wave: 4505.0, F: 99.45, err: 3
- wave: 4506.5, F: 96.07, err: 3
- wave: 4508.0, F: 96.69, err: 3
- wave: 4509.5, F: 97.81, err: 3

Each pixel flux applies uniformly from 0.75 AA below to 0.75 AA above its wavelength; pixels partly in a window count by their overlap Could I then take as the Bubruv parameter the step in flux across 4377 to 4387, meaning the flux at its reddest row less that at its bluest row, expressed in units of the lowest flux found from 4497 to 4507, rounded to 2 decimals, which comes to 0.06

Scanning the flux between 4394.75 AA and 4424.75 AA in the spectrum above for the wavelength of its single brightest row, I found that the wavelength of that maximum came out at 4419.5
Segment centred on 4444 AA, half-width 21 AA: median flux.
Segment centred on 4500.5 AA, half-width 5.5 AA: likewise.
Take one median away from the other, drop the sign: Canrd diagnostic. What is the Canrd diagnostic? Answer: 10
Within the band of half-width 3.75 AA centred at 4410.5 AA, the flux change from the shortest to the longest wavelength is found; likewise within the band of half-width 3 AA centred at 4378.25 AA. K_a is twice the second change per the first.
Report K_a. 2.2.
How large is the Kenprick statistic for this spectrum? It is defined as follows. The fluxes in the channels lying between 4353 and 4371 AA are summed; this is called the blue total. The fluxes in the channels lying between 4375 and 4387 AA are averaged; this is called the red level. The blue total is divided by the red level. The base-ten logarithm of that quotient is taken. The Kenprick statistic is 1.15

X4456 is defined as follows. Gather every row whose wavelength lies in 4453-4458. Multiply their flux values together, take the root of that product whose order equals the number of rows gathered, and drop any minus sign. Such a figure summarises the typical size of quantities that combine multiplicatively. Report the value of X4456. 73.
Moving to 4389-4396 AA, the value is 77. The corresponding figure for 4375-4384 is 67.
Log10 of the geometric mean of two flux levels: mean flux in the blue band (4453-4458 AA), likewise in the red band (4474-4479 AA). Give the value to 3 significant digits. 1.92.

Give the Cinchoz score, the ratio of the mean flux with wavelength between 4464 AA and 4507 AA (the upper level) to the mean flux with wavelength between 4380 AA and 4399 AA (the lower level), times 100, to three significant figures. 123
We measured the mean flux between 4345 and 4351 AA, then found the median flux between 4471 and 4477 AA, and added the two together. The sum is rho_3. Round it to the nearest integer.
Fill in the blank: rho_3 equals 179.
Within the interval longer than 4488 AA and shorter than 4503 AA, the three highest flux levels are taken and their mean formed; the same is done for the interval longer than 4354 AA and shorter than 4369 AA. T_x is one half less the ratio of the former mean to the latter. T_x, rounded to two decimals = -0.50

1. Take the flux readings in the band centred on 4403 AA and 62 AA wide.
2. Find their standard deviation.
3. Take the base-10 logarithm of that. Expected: 1.06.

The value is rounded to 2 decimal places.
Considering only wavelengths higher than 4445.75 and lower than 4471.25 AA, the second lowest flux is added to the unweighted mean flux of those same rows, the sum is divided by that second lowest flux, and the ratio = 2.15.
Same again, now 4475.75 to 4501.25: 2.07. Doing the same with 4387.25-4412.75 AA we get 2.16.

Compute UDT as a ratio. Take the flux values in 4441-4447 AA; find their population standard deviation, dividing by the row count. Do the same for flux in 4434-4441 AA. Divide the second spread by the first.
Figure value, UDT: 1.0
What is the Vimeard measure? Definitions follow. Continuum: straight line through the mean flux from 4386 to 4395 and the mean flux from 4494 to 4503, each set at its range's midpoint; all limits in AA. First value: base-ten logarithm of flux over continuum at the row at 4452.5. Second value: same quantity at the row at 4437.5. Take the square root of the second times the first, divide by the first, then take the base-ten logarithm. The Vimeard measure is 0.3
